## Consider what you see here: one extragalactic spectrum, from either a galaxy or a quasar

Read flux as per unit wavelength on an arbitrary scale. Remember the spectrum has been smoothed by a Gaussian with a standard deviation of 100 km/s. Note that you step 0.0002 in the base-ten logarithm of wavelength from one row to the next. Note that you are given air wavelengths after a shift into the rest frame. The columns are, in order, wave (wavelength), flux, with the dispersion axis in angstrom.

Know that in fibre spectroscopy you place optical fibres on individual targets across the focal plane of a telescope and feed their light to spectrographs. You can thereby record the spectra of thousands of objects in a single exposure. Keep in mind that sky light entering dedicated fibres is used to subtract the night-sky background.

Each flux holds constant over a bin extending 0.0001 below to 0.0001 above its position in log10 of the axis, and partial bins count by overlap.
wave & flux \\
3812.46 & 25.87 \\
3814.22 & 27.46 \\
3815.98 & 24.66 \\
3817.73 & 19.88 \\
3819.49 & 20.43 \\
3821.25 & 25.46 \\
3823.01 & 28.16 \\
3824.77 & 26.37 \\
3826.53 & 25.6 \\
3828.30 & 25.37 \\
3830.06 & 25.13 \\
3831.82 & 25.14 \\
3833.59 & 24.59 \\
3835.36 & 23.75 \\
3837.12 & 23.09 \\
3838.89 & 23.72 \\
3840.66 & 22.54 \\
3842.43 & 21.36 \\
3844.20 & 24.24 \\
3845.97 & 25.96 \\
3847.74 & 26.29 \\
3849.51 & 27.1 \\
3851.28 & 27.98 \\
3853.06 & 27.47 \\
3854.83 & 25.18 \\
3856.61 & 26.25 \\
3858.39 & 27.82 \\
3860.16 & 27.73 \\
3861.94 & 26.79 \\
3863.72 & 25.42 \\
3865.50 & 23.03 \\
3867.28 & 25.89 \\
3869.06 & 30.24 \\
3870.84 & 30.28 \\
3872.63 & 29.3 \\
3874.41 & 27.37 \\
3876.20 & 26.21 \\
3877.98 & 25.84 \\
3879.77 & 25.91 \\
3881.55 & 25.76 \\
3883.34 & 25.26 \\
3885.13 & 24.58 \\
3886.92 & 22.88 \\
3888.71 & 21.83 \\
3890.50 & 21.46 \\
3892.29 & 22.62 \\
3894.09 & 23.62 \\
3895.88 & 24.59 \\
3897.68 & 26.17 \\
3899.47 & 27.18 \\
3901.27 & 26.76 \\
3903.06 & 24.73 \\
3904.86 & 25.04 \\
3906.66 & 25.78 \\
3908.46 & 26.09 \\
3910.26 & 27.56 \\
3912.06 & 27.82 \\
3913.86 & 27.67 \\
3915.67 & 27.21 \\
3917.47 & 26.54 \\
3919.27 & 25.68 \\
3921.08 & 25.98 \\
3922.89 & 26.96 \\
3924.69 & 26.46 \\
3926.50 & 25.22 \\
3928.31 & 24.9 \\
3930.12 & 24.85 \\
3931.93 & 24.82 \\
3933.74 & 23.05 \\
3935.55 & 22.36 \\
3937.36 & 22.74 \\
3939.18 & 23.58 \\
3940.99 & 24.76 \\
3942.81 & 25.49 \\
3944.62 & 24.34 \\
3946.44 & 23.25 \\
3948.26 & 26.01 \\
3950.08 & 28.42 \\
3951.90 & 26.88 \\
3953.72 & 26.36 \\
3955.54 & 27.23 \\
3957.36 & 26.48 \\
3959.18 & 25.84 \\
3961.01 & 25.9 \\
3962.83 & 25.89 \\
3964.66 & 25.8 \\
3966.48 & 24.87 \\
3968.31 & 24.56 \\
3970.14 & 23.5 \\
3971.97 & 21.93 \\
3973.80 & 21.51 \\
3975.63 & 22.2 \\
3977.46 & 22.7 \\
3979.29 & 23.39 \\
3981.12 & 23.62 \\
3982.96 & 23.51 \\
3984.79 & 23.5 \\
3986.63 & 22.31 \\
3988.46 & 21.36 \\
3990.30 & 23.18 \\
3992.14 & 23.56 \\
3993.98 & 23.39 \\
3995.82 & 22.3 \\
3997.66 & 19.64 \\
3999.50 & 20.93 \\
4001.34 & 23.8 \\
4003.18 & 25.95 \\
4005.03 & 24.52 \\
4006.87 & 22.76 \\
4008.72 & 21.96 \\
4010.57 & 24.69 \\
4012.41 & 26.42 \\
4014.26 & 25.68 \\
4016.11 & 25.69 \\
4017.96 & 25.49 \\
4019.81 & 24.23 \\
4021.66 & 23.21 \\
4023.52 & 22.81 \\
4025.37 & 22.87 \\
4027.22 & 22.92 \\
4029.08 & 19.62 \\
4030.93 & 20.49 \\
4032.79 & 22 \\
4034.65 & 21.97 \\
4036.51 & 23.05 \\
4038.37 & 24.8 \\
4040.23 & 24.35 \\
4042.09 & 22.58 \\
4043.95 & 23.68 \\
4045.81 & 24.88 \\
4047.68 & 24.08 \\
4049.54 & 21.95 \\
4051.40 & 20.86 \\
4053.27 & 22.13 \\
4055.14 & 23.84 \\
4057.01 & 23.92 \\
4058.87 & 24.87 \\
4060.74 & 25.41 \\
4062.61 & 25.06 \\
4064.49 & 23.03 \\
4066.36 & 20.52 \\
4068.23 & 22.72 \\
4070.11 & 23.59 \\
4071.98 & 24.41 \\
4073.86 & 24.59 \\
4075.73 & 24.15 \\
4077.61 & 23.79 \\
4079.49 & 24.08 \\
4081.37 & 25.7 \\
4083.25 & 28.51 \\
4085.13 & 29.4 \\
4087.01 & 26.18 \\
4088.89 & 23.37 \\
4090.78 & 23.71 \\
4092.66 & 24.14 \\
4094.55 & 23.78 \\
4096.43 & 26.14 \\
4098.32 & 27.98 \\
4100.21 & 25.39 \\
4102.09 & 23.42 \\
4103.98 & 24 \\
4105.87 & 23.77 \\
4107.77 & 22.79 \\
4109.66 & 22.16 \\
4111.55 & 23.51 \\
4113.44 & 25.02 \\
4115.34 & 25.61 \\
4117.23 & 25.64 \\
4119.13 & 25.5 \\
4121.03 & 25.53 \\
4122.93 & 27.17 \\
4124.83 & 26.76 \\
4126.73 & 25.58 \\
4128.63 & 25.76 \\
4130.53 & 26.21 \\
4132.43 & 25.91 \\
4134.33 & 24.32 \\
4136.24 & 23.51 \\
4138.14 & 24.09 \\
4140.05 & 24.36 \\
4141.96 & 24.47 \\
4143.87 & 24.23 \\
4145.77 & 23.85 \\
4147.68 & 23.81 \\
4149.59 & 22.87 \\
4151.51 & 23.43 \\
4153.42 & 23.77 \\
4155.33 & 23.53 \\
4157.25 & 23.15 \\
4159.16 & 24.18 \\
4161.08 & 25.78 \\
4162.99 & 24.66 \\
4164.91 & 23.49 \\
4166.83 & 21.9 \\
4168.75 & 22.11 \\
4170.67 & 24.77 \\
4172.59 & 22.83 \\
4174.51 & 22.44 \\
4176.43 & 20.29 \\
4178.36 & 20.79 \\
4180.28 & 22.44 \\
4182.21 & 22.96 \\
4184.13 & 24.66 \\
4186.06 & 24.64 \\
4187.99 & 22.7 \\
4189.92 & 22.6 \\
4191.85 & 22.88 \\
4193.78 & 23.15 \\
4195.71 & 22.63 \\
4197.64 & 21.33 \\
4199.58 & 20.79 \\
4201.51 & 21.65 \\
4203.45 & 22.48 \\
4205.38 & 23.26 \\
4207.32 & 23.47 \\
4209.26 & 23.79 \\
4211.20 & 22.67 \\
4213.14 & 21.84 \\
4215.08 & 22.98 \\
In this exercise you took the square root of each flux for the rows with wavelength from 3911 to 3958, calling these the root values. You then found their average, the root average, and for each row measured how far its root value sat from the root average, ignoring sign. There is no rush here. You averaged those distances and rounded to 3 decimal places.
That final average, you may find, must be 0.134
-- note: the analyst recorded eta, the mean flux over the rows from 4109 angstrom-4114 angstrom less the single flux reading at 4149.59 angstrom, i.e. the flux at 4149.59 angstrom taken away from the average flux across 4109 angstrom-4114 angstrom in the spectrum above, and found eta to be 0.7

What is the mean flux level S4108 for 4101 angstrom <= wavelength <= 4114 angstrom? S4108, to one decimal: 23.5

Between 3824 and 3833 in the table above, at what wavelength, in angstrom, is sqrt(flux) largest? 3824.77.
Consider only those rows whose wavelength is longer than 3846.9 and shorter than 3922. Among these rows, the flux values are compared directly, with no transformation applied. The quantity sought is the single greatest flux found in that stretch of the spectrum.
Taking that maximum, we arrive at 30.28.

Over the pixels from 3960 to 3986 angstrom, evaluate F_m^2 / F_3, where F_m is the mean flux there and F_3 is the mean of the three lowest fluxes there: 25.8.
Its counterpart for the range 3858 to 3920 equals 30.7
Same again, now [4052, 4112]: 27.5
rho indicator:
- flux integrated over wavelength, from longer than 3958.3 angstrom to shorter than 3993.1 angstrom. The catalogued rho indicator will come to 822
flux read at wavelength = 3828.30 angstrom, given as 25.37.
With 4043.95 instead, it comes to 23.68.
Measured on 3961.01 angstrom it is 25.9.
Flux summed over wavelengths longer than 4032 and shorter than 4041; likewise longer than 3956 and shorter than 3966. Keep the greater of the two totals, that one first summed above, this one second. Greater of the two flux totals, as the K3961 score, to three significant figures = 130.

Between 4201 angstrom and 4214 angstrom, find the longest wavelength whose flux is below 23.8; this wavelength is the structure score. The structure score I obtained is 4213.14 angstrom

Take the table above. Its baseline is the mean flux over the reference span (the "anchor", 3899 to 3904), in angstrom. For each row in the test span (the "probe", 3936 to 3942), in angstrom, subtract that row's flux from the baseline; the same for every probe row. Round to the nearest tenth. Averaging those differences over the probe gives 2.5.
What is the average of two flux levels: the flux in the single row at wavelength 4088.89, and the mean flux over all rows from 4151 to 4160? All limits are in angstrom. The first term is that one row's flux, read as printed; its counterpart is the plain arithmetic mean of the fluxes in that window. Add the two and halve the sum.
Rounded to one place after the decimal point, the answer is 23.5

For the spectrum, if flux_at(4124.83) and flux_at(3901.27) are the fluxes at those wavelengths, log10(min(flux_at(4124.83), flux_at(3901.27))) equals 1.43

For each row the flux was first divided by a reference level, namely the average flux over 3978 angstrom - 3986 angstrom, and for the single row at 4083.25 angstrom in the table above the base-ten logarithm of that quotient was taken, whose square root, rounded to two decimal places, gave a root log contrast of 0.29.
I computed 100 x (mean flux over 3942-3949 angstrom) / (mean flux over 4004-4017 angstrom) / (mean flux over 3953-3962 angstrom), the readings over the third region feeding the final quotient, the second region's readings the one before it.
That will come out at 3.8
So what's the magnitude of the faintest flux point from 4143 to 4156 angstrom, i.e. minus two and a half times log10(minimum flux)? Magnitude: -3.40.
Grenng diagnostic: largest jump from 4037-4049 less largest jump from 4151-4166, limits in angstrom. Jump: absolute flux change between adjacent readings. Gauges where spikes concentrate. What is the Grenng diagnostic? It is 0.2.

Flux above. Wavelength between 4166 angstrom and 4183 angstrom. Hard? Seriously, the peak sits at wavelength 4170.67 angstrom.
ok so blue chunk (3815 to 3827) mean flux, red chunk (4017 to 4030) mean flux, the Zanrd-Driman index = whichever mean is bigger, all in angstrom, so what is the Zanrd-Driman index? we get 24.4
